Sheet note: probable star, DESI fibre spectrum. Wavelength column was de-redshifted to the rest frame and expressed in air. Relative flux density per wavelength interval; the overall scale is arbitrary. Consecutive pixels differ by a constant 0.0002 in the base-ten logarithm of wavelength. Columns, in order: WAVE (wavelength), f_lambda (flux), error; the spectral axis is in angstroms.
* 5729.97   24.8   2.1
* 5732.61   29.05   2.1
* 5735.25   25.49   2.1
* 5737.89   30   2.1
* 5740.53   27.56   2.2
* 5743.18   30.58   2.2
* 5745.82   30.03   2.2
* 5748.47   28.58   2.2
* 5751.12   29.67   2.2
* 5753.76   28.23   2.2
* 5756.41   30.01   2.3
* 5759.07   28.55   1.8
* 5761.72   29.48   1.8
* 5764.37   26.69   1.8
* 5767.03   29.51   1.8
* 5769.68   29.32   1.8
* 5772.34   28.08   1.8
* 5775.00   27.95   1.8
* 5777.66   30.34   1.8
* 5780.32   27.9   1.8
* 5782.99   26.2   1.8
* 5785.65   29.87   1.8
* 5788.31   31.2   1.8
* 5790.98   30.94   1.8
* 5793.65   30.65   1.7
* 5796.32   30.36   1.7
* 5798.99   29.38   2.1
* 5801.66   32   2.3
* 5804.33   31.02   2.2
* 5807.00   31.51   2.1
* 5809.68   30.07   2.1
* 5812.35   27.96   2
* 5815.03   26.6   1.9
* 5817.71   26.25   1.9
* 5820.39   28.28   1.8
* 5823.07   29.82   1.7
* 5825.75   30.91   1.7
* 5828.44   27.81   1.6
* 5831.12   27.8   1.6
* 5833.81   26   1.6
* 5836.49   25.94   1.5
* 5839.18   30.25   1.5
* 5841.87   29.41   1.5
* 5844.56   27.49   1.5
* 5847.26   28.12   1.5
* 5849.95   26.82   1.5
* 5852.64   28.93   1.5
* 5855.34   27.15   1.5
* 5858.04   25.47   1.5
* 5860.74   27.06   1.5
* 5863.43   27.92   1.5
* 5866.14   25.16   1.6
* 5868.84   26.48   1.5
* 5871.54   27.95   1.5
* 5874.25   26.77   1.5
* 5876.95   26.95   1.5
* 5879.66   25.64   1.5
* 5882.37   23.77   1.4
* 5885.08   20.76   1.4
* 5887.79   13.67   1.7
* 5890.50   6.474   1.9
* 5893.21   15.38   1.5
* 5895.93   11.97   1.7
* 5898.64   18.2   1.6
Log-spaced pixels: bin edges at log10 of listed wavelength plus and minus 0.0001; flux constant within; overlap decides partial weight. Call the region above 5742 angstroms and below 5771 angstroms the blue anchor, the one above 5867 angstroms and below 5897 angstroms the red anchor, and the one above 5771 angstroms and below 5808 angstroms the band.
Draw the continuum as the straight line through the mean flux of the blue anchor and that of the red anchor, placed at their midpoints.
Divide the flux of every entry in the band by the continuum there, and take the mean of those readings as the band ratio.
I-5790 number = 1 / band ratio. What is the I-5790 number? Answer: 0.90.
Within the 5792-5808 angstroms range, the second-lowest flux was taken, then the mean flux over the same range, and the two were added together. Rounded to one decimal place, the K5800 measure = 61.2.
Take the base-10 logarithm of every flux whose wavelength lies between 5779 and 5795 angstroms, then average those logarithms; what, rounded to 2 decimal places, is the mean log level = 1.47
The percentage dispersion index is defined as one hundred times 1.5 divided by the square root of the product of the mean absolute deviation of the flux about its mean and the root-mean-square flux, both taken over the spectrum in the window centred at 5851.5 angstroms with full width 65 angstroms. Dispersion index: 25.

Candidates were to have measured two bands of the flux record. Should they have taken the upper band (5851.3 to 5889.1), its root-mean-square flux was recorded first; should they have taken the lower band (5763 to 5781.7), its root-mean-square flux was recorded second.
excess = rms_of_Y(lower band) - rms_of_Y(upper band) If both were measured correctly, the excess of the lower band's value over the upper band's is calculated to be 3.0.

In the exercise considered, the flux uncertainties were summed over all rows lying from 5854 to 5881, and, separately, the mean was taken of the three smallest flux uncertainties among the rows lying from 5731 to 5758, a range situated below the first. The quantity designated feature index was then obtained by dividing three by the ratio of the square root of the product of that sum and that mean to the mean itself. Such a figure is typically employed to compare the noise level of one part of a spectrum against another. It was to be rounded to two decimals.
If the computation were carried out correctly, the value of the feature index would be 1.12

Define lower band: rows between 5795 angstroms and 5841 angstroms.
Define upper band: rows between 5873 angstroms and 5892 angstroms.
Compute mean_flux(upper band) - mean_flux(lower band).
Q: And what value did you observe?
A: -8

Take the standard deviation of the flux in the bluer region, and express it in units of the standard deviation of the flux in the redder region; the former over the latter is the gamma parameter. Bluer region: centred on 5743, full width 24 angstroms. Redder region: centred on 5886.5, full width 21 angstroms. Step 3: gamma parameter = 0.22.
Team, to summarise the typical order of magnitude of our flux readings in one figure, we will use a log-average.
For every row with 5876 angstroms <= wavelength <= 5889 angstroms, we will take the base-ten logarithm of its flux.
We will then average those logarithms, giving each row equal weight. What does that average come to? 1.33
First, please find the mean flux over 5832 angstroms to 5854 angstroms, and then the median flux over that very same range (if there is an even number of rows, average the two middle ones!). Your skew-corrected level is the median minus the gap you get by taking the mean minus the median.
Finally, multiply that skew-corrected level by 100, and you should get 2774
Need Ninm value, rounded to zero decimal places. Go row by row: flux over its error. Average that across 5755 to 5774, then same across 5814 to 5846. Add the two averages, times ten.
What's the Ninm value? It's 326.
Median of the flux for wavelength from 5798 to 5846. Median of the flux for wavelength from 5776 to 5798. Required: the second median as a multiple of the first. 1.05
